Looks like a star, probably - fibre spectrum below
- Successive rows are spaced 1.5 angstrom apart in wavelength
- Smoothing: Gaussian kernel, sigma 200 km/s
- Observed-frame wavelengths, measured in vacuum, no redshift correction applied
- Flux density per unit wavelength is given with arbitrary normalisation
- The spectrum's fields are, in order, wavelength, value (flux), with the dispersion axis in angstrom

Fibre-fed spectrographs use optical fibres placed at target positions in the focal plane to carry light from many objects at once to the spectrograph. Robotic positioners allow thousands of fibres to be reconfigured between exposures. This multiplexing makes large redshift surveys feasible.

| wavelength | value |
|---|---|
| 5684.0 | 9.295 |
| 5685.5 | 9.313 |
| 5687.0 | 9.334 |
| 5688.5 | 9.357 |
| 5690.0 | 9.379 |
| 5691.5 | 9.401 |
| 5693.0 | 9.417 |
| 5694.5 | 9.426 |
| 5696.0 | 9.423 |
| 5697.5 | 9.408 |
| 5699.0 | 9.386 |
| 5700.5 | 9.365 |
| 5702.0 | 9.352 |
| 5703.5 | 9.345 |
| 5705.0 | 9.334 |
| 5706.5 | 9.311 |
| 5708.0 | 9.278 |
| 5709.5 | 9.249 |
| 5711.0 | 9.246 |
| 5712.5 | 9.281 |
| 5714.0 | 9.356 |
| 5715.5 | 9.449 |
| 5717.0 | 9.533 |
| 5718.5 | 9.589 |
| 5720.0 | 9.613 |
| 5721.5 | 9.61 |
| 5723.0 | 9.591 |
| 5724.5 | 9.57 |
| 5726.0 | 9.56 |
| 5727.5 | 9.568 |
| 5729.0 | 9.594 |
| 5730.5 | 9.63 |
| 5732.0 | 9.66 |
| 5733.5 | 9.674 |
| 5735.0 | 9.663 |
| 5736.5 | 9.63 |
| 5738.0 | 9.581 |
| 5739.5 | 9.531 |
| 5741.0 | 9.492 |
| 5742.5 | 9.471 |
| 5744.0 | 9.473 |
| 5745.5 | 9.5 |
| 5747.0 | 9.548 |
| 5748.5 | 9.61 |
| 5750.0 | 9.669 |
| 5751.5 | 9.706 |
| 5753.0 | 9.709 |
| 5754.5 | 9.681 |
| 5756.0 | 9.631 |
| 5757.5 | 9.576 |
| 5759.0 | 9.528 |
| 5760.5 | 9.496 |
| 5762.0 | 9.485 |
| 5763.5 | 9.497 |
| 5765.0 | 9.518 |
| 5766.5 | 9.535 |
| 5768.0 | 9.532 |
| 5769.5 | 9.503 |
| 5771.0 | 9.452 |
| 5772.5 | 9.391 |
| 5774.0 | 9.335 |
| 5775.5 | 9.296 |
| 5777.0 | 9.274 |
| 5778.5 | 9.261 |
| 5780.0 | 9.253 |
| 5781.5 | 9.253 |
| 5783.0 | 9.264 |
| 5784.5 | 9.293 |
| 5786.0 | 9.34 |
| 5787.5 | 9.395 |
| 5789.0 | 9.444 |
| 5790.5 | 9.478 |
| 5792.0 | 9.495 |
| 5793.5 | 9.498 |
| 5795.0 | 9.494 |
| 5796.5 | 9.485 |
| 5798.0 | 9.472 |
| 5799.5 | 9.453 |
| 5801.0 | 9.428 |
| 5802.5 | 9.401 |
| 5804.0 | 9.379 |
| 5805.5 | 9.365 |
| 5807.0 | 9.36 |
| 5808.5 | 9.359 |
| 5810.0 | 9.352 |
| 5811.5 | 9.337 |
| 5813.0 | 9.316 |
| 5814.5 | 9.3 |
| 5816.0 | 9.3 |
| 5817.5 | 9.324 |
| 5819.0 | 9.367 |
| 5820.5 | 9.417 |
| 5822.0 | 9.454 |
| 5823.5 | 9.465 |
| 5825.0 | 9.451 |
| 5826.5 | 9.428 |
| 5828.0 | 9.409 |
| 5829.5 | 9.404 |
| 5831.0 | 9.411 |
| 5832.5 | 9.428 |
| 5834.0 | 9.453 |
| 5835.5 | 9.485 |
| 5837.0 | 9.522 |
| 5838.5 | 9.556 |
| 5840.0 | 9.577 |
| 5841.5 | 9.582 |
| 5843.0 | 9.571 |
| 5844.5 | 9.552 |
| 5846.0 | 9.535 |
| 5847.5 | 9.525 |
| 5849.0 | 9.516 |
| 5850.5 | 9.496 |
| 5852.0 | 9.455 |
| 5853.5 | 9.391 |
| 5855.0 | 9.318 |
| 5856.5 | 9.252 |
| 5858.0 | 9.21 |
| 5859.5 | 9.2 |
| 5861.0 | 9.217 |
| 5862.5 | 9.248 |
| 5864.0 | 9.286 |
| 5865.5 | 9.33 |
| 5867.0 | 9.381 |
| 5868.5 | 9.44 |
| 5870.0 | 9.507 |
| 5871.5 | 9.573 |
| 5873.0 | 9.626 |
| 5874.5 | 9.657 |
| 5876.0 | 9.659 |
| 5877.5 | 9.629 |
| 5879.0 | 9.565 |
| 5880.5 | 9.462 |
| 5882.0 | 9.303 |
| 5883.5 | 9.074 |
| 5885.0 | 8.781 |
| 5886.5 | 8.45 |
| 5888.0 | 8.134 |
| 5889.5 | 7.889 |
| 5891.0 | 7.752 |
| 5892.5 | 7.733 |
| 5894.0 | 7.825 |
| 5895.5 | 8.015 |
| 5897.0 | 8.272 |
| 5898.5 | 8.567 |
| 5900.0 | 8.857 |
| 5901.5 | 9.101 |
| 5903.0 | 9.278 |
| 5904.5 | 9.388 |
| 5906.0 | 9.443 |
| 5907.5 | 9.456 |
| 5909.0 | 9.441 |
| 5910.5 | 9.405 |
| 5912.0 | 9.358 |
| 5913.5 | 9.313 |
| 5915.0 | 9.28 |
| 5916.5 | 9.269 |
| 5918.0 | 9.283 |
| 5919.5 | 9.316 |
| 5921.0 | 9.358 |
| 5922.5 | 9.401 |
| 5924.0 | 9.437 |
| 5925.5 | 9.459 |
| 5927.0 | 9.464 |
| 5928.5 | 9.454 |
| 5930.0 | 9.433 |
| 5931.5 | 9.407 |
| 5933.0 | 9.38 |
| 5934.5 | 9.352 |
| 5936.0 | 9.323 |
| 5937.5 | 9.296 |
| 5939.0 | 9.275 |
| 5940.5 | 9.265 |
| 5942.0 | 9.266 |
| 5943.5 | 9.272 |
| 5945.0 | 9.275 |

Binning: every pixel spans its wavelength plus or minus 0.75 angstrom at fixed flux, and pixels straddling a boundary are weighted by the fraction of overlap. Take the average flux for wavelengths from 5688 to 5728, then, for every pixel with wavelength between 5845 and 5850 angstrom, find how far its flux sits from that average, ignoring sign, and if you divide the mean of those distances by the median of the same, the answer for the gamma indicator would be 1.00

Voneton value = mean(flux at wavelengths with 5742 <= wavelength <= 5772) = 9.56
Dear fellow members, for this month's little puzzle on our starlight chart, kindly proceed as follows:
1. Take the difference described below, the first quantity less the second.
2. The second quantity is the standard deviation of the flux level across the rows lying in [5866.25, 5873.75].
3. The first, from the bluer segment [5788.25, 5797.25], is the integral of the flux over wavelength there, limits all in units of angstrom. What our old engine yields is 85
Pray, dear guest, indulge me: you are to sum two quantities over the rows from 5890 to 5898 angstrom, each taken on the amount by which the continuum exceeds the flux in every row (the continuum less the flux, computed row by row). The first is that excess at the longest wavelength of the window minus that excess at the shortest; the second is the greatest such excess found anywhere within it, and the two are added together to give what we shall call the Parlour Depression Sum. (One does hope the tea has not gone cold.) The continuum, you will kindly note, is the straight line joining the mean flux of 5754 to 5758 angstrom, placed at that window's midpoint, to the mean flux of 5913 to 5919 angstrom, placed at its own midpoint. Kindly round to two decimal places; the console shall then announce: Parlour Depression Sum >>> 1.07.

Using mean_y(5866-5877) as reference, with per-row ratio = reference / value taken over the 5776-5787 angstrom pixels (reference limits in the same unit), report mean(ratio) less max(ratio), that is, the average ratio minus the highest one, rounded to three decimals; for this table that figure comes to -0.003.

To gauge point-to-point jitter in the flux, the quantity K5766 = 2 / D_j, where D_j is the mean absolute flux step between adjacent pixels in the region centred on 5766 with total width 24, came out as 59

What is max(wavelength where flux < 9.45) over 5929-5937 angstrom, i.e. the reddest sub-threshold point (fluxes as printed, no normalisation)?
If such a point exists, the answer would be 5936.0 angstrom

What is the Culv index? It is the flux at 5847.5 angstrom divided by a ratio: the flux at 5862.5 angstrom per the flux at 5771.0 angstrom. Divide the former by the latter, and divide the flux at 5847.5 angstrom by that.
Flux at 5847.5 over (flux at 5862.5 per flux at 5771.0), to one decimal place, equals 9.7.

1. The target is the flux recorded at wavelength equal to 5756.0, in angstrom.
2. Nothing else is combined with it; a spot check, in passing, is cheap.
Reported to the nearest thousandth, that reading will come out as 9.631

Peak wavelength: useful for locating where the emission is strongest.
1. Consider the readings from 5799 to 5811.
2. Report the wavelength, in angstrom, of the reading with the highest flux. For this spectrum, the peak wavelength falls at 5799.5 angstrom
